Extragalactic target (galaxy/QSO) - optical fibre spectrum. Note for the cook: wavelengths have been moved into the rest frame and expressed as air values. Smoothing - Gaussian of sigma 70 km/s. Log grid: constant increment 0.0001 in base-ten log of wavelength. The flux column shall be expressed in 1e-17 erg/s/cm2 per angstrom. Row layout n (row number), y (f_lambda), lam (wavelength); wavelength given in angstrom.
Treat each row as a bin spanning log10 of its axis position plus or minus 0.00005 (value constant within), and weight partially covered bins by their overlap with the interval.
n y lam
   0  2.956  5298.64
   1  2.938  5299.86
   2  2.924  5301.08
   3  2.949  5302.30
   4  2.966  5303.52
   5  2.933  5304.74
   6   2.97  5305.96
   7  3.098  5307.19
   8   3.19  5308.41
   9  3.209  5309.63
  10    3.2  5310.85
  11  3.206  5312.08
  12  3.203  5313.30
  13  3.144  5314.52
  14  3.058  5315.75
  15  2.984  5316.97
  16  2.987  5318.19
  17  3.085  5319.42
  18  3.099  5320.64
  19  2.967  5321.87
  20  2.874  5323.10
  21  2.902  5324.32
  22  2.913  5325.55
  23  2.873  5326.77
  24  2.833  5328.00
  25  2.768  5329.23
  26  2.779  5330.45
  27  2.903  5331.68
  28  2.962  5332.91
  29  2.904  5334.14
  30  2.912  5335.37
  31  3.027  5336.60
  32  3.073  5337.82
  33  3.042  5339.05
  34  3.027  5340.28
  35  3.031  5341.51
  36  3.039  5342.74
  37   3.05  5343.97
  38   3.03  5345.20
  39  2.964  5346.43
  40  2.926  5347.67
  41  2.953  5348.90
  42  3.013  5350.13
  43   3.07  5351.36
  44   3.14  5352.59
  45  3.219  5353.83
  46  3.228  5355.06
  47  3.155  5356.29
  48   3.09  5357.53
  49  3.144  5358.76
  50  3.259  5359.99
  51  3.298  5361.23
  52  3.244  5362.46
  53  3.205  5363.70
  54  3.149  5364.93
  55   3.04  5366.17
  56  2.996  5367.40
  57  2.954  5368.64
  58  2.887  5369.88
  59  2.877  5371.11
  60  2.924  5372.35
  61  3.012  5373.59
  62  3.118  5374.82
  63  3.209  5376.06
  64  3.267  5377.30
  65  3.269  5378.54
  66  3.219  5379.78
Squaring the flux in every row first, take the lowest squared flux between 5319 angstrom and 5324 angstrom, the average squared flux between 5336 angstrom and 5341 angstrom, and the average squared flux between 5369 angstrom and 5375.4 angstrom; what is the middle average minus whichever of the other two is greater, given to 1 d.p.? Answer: 0.5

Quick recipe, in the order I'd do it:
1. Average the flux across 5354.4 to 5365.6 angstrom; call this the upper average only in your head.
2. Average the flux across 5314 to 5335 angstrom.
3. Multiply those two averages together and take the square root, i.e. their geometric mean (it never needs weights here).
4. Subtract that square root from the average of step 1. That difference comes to 0.13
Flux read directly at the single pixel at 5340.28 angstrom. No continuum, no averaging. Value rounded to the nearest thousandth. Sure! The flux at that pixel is 3.027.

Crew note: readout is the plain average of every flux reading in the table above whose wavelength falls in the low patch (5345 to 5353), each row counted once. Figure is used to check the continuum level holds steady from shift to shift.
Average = 3.01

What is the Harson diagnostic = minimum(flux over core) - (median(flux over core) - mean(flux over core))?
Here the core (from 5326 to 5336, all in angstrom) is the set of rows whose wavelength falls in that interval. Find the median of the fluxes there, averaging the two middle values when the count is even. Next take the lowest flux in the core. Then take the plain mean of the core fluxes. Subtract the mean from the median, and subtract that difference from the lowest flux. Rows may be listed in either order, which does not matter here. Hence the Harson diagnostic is 2.75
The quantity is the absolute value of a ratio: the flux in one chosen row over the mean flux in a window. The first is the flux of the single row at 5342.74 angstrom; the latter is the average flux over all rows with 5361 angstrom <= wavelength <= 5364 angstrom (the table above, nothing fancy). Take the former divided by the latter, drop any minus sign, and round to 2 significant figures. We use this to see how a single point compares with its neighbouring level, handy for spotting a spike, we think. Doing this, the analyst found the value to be 0.94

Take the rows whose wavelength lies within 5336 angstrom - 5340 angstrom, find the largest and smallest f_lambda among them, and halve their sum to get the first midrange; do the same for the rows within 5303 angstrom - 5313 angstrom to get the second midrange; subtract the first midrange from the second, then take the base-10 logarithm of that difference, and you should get -1.68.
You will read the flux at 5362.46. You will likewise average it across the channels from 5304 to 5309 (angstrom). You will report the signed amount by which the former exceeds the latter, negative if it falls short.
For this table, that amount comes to 0.20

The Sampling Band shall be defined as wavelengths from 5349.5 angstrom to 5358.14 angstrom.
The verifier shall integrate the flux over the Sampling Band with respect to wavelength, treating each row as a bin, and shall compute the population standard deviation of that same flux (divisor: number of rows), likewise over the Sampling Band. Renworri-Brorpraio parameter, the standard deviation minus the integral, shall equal -27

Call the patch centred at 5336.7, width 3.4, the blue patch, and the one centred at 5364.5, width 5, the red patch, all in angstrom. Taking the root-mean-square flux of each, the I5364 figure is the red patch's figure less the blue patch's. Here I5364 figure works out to 0.16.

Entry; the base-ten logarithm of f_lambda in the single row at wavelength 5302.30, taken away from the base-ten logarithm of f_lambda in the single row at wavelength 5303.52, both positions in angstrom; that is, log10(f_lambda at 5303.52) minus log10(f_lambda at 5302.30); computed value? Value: 0.002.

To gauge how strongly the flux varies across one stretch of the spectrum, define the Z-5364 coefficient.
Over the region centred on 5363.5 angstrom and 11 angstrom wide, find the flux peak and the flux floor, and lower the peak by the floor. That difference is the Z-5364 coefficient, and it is 0.34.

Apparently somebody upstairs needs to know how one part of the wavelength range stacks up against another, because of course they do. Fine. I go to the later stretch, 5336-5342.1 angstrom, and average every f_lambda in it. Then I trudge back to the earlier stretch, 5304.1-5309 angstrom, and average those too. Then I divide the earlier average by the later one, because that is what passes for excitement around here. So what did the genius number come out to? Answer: 1.00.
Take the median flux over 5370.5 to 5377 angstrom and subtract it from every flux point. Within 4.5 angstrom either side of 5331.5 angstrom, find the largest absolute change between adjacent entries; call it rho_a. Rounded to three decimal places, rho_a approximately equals 0.124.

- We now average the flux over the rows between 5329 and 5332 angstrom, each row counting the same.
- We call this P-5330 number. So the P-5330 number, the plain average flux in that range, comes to 2.82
